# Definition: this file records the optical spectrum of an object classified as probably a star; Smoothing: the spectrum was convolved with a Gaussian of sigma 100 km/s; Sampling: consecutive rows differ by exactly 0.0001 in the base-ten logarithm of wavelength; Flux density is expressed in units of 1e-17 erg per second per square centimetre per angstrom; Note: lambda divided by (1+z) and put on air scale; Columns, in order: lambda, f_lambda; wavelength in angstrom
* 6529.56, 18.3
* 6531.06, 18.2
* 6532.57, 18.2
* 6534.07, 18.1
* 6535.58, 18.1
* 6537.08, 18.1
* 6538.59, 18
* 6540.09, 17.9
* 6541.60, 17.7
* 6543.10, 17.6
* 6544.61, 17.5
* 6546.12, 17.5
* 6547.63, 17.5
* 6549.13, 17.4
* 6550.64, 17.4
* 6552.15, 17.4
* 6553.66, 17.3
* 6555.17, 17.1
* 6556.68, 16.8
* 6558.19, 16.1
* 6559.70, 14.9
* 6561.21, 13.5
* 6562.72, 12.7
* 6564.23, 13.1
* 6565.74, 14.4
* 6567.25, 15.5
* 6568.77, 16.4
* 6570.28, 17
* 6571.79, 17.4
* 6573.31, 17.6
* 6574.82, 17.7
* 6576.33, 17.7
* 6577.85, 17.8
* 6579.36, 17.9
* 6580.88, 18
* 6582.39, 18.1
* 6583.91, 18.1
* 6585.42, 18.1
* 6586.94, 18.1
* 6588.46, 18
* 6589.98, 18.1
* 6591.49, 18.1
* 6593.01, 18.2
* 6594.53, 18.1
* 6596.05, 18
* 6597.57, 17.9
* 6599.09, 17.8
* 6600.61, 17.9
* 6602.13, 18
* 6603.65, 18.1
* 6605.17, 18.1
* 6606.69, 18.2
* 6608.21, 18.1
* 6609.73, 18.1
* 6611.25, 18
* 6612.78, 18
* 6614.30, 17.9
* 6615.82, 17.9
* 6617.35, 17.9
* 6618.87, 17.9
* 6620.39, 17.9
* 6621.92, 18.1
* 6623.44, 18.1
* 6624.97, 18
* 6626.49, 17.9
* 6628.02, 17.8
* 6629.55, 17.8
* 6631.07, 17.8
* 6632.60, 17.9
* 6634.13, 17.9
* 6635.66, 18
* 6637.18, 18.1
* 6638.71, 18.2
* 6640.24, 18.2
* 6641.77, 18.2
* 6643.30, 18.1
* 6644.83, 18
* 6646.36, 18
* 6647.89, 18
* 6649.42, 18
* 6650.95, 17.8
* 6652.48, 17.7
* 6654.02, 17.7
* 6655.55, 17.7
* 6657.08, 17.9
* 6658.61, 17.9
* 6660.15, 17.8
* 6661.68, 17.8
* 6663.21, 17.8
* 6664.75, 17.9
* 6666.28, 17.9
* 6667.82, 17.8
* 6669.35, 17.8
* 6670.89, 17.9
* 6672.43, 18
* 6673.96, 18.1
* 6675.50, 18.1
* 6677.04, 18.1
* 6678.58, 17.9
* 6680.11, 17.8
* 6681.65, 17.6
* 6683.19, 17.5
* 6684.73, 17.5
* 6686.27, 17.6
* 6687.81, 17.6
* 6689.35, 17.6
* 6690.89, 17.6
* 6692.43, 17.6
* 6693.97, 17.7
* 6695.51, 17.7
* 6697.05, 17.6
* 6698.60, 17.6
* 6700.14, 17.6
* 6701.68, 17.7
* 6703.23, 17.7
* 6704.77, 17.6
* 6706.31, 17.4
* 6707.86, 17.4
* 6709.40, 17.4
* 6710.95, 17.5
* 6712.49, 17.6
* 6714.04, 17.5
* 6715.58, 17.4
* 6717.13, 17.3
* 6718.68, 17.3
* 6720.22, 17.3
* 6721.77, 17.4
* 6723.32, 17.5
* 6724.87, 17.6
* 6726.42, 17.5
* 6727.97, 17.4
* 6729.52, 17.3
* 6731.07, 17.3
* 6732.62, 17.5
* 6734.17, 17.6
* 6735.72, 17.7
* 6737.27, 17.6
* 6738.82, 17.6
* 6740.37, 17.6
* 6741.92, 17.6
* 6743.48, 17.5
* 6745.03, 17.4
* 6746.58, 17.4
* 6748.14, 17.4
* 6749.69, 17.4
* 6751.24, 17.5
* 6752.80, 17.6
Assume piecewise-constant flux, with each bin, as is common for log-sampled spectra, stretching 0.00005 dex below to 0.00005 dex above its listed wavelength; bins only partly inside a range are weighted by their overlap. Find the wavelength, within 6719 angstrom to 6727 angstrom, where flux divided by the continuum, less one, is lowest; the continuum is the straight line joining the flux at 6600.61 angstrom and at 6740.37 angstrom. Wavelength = 6720.22 angstrom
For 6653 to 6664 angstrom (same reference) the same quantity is 6654.02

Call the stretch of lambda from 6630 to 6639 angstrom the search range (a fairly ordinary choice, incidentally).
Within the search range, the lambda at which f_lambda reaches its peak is 6638.71 angstrom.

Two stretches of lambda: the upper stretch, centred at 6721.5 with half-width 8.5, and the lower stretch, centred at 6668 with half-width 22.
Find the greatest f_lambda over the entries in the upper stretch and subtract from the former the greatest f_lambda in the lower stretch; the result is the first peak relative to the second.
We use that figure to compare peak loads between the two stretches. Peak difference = -0.50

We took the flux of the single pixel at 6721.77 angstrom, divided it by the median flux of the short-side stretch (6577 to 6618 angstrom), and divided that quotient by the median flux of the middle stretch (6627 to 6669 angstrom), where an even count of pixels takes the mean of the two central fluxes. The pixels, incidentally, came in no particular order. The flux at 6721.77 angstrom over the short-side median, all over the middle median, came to 0.0540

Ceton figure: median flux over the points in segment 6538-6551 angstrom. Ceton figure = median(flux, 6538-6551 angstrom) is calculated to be 17.5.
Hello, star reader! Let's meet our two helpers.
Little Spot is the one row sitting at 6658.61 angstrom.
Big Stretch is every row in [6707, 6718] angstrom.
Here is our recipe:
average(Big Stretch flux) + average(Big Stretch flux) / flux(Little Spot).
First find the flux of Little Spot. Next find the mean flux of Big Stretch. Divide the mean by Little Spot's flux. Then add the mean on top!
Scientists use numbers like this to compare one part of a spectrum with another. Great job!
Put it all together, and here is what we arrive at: 18.4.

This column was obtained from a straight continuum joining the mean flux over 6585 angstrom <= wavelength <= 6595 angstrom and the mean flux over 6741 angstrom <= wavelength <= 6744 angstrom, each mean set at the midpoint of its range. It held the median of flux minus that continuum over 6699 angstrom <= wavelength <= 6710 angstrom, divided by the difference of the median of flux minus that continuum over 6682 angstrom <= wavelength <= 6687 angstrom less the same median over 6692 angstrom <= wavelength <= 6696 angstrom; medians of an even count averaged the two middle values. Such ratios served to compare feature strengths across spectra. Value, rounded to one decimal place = 0.4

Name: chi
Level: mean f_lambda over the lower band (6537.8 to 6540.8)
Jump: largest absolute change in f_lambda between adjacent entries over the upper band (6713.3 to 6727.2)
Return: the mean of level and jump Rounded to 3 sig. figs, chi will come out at 9.03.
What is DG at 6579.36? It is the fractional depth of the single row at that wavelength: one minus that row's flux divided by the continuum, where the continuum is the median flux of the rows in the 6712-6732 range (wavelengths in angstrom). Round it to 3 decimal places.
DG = -0.029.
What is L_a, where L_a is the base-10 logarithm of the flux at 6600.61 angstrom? 1.25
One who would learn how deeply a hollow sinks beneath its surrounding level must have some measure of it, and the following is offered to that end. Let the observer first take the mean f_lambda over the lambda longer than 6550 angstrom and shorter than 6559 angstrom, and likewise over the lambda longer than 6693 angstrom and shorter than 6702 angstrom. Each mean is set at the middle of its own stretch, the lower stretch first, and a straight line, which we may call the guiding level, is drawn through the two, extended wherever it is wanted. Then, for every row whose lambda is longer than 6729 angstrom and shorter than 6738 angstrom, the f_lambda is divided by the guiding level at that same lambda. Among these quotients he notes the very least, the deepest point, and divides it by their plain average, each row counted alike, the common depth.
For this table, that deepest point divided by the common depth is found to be 0.989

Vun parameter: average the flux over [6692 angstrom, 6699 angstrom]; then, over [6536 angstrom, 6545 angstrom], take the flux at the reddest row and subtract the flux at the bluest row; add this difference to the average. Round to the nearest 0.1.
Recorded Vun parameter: 17.0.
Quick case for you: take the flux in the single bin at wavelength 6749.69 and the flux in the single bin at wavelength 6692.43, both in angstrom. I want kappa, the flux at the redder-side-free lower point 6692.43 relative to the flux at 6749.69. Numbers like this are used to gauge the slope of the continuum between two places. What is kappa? 1.01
